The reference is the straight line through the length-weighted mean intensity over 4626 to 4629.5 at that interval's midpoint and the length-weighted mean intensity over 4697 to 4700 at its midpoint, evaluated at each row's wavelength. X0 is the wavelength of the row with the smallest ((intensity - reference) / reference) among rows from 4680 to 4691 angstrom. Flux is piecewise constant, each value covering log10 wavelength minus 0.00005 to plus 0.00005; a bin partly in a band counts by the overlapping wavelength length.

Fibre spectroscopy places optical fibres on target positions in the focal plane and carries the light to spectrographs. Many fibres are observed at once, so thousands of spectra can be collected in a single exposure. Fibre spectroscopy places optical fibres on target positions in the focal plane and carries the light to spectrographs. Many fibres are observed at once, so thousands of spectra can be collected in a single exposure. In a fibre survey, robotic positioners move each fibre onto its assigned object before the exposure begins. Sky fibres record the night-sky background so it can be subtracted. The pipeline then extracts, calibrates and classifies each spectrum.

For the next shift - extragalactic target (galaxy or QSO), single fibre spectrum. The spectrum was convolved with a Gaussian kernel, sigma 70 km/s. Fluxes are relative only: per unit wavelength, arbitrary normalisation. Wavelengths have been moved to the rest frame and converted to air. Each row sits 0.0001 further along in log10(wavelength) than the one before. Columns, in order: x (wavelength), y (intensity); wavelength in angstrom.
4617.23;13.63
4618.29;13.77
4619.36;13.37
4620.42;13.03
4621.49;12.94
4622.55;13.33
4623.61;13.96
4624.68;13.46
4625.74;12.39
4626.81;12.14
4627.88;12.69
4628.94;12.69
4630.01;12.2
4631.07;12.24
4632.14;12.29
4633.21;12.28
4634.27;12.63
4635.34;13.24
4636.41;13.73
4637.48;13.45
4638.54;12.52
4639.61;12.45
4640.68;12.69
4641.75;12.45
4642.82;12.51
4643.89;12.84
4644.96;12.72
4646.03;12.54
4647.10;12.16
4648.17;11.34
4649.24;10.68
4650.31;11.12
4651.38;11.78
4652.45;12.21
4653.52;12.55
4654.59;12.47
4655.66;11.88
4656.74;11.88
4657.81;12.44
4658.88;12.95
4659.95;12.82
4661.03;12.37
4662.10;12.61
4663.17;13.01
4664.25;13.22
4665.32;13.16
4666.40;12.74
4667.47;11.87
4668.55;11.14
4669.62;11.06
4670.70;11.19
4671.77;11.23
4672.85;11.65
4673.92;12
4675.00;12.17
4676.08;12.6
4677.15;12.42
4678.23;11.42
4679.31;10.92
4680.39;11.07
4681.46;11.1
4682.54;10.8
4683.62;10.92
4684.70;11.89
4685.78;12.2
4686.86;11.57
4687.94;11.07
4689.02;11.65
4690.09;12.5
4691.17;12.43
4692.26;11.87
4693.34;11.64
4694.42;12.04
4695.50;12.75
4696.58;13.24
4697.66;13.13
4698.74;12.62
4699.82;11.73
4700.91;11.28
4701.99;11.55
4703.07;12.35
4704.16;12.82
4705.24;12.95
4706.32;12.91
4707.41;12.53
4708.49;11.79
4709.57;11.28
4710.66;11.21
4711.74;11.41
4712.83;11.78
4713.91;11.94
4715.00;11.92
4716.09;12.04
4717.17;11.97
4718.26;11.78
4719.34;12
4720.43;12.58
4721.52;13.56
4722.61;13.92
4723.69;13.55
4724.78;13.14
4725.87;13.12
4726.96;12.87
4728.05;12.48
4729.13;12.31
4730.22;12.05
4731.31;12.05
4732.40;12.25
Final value 4682.54 angstrom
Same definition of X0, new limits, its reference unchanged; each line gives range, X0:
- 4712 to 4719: 4718.26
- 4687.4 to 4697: 4687.94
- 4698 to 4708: 4700.91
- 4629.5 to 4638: 4630.01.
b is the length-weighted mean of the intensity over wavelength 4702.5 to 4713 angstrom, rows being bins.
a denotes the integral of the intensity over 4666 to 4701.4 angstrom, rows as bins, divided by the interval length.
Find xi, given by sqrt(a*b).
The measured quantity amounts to 12.0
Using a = 11.81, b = 12.1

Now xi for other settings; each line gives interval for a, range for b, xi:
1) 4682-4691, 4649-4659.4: 11.8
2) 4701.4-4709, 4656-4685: 12.2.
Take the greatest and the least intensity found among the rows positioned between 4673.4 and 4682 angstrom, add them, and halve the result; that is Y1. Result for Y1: 11.8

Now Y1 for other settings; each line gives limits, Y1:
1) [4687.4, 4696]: 11.9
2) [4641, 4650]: 11.8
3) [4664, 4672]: 12.1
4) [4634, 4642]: 13.1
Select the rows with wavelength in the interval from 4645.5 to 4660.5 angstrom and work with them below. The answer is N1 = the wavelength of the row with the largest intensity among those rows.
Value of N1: 4658.88 angstrom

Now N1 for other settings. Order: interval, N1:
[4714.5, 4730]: 4722.61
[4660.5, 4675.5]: 4664.25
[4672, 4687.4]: 4676.08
